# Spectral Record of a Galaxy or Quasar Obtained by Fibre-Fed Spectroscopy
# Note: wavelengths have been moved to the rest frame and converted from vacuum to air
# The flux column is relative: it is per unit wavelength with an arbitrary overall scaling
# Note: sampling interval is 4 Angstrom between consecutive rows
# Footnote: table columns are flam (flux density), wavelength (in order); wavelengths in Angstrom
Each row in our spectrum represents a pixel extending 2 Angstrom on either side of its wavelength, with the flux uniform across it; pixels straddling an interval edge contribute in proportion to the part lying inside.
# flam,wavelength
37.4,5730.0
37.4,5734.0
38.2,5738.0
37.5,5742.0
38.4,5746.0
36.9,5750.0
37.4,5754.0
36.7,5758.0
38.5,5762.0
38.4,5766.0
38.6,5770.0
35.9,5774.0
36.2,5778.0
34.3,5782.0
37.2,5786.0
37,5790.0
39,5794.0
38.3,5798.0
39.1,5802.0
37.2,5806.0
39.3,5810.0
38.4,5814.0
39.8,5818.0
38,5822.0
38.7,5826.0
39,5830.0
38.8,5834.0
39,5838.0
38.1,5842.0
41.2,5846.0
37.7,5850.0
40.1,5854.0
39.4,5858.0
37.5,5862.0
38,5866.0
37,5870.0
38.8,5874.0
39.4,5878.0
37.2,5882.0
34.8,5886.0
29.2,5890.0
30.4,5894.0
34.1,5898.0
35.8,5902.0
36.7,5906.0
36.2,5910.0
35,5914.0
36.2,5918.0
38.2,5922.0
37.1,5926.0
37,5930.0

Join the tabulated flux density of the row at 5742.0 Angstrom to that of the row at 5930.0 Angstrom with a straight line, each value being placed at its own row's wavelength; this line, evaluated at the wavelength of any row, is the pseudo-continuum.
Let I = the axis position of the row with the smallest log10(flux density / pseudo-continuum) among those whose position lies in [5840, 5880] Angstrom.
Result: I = 5870.0 Angstrom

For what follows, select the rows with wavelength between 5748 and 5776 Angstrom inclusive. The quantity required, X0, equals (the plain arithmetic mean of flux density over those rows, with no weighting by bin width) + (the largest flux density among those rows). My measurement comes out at 76.1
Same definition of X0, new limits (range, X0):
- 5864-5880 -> 77.7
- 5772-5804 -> 76.2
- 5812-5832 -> 78.6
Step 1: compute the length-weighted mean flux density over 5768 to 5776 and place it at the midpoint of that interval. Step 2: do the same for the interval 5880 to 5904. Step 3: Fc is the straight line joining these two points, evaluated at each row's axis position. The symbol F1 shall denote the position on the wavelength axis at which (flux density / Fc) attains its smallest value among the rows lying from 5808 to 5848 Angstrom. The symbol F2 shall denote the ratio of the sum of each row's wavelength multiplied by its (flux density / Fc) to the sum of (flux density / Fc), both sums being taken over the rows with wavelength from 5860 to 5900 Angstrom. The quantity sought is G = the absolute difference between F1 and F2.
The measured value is 57.3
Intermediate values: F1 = 5822.0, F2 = 5879.3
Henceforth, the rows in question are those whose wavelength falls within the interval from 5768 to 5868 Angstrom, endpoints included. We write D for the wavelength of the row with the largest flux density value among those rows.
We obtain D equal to 5846.0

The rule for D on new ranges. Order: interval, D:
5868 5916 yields 5878.0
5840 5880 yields 5846.0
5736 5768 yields 5762.0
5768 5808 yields 5802.0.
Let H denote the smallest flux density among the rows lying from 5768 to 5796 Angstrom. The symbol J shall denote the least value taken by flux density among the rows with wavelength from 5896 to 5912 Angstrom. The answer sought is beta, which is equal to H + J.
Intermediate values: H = 34.3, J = 34.1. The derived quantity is 68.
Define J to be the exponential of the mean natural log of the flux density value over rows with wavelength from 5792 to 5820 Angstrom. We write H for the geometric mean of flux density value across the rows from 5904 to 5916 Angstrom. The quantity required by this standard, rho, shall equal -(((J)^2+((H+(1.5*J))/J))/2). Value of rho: -751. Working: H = 36.0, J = 38.7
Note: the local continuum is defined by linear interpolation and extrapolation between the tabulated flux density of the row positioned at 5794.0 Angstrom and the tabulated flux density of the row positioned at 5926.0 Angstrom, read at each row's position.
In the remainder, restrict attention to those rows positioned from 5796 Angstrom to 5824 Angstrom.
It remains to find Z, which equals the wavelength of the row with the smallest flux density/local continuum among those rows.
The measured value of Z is 5806.0 Angstrom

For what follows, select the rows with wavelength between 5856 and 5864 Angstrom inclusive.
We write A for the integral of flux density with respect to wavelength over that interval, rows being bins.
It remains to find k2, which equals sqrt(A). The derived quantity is 17.5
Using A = 308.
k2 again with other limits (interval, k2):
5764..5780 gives 24.4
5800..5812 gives 21.5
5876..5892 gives 23.7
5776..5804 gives 32.3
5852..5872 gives 27.7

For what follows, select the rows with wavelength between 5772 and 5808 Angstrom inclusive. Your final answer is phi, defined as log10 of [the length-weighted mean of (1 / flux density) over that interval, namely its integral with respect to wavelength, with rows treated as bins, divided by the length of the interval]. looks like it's -1.57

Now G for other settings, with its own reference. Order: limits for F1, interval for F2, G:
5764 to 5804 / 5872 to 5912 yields 109.8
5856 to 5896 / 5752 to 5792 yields 118.1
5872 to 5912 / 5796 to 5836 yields 73.8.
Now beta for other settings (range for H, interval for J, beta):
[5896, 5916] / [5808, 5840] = 72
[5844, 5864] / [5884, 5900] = 67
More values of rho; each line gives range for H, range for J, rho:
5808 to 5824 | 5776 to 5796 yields -675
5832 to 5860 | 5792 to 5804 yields -754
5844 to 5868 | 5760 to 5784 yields -684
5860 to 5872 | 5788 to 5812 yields -735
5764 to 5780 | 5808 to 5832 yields -756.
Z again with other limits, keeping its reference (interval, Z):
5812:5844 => 5822.0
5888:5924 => 5890.0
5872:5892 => 5890.0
